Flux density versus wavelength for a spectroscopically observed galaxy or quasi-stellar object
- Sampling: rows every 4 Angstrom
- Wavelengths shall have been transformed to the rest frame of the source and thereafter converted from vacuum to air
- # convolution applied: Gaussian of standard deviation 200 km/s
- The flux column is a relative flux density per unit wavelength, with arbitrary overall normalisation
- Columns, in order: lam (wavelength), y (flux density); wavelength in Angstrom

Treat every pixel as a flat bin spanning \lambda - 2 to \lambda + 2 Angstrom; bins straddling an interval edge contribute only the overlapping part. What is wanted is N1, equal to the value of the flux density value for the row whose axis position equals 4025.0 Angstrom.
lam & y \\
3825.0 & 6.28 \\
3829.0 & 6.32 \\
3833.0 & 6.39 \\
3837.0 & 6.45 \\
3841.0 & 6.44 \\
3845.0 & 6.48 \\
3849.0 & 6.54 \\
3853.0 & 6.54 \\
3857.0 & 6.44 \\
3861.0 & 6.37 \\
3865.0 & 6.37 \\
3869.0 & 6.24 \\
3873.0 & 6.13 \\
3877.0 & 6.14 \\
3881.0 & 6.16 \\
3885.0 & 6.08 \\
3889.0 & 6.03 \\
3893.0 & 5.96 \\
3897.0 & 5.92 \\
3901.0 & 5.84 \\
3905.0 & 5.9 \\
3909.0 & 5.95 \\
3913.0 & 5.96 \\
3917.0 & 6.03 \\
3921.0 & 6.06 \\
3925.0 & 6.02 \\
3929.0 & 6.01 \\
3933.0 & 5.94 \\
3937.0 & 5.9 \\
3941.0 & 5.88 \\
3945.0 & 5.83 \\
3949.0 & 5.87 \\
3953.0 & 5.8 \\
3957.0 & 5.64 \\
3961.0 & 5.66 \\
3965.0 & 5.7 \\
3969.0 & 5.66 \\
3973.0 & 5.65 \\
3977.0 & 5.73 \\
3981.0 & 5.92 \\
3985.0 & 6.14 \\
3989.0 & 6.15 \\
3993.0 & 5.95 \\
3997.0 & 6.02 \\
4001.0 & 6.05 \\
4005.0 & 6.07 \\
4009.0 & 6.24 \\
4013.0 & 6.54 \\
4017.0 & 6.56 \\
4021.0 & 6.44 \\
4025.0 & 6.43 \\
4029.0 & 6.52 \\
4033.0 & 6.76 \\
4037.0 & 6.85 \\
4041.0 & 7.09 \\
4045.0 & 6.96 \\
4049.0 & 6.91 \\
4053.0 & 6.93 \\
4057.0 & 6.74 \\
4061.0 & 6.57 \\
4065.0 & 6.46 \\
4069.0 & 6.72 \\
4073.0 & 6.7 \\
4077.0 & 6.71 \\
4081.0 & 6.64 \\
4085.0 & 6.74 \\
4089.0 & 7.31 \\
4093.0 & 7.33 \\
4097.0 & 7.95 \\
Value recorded 6.43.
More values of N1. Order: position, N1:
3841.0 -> 6.44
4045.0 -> 6.96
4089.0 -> 7.31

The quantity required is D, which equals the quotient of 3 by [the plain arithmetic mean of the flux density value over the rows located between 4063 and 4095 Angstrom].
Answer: 0.44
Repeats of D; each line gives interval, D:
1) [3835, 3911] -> 0.48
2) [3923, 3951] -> 0.51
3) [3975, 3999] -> 0.50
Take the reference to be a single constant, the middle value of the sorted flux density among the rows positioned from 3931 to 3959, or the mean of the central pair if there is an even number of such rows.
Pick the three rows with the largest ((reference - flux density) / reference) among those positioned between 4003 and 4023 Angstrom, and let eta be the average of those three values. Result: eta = -0.06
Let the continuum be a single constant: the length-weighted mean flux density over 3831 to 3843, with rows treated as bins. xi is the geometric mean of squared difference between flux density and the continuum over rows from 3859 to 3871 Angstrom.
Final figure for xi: 0.01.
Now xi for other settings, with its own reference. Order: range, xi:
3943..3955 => 0.35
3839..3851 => 0.00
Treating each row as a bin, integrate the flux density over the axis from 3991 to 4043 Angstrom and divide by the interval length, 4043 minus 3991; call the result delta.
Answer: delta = 6.4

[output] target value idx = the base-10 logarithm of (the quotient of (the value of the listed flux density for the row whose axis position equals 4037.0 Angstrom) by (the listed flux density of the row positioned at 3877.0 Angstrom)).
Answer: 0.05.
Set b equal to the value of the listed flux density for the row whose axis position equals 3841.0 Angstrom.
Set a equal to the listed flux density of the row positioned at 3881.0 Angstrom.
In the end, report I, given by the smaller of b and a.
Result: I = 6.2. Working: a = 6.16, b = 6.44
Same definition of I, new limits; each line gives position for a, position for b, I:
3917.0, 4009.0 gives 6.0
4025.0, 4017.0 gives 6.4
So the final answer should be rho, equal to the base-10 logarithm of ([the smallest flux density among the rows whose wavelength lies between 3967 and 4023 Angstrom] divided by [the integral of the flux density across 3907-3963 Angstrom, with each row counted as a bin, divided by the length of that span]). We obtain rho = -0.02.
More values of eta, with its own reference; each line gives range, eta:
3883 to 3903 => -0.01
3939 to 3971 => 0.04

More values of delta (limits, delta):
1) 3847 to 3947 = 6.1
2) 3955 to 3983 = 5.7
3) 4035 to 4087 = 6.8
